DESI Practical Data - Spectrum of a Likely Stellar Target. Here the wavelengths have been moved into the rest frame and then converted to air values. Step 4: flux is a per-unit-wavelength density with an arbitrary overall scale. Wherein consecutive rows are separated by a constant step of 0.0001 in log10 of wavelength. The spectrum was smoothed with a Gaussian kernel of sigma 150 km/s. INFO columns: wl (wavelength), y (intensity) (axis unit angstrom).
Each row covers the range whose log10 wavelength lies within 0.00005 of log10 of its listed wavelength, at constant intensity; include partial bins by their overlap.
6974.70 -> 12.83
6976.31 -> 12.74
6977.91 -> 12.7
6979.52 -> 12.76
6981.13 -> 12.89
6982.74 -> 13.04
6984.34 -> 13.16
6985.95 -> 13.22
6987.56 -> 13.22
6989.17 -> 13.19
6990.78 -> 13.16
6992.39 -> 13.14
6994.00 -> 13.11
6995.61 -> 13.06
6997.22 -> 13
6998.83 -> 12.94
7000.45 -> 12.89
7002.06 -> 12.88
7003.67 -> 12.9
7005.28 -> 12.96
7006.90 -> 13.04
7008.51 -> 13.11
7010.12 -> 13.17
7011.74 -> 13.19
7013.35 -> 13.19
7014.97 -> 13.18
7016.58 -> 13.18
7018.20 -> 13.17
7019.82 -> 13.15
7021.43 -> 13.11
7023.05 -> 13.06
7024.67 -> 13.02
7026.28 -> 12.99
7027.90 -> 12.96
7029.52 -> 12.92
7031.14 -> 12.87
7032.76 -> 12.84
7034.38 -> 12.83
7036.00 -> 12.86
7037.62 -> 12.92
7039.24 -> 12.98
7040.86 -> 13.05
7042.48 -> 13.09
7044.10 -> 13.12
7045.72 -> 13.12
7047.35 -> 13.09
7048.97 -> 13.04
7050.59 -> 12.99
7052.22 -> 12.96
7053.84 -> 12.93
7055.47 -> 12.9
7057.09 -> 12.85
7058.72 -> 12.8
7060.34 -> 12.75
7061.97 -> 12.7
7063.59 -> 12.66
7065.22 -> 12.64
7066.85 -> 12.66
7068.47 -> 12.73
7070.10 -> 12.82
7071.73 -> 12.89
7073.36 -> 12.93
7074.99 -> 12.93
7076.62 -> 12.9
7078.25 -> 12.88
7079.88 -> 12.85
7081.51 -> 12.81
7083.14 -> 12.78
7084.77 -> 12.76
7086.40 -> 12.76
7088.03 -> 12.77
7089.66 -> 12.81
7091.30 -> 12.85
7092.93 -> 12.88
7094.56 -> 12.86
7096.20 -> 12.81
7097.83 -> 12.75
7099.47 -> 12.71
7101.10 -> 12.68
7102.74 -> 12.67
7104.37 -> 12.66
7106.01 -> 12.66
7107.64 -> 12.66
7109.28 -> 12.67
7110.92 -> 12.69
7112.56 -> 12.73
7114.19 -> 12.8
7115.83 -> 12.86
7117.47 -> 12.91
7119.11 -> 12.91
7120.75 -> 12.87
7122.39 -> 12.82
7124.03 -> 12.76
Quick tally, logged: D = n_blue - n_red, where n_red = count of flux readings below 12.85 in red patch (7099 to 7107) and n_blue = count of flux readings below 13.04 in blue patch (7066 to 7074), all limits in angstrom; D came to 0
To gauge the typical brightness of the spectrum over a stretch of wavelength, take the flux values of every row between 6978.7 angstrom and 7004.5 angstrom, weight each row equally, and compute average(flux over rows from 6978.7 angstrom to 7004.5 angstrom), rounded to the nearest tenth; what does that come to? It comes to 13.0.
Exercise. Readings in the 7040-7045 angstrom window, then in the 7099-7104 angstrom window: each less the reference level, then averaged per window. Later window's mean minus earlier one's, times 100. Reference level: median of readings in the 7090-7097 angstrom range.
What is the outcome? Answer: -40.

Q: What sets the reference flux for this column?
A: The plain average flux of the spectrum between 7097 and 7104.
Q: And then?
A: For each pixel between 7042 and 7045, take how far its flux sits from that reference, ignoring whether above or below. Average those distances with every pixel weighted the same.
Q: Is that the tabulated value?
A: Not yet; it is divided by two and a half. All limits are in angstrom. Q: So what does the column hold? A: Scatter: 0.16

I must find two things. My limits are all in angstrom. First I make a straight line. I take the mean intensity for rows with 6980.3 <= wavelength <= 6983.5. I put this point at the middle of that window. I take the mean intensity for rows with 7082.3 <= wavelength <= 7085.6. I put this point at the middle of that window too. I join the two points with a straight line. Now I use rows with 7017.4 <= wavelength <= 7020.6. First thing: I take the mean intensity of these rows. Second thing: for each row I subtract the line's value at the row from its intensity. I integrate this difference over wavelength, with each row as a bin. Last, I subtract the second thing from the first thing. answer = 12.3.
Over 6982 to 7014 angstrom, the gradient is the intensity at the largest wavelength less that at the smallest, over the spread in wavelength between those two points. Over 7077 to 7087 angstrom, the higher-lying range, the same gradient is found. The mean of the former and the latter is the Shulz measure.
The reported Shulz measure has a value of -0.0049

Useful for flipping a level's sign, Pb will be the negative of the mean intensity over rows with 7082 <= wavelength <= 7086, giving -12.8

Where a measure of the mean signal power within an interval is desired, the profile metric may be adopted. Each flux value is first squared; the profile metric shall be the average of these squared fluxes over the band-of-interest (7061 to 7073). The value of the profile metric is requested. 162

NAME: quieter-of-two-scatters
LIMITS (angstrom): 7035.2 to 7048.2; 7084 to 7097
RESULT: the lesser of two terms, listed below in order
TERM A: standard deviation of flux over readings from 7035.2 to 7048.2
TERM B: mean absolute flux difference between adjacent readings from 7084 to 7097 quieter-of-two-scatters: 0.027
